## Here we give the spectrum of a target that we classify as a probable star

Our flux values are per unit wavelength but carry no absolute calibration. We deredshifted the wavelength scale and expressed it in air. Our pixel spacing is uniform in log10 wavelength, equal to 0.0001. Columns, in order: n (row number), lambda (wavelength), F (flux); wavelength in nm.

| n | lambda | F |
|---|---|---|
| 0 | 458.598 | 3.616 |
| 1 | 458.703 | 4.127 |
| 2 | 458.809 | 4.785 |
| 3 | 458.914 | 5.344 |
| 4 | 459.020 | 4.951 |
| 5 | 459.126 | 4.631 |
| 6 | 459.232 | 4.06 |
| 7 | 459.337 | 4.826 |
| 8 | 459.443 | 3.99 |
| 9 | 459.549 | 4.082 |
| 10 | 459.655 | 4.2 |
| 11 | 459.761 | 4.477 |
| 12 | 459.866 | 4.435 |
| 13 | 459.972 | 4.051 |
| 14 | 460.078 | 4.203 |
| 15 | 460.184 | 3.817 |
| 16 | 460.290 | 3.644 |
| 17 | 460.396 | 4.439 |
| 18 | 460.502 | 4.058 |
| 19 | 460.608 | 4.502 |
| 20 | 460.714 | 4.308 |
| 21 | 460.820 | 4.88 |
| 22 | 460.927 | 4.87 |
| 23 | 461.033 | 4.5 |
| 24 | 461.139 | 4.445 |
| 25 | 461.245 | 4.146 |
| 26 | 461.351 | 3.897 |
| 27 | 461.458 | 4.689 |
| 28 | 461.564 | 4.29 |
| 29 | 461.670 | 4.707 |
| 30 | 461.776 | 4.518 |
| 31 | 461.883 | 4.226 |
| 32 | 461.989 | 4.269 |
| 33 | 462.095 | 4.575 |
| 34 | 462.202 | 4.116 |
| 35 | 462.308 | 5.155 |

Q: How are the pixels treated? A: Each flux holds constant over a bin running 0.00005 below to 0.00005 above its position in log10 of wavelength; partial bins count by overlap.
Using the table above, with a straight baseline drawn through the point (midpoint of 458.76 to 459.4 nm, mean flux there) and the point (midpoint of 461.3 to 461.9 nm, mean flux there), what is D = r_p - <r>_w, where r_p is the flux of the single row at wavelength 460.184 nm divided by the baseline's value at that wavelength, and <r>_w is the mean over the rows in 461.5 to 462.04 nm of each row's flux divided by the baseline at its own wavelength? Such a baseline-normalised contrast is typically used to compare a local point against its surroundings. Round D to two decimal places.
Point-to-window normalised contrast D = -0.18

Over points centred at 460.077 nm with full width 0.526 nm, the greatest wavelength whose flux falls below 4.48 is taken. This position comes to 460.290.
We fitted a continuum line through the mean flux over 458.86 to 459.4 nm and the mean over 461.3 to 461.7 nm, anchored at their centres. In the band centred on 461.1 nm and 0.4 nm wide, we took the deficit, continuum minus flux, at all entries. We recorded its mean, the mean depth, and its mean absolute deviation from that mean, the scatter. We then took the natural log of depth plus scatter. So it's -1.9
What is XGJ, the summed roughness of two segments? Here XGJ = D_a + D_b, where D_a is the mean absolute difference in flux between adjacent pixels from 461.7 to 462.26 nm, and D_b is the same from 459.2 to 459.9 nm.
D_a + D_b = 0.63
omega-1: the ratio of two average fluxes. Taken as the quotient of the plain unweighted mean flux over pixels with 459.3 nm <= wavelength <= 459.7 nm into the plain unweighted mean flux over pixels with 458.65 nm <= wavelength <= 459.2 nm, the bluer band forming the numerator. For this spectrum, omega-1 1.12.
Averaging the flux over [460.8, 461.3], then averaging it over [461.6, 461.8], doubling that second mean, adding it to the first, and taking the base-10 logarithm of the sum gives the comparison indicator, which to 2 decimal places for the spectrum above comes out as 1.14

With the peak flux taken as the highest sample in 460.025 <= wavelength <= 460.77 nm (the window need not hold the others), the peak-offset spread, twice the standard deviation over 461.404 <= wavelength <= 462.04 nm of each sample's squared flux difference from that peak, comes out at 0.05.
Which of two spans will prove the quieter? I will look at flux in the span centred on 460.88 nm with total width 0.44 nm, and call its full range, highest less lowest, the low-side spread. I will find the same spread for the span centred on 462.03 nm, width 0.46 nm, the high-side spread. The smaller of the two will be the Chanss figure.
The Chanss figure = 0.46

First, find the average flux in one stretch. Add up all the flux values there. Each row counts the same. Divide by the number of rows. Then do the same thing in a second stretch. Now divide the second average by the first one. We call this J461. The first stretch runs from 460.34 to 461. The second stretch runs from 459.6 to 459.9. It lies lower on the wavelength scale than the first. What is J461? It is 0.97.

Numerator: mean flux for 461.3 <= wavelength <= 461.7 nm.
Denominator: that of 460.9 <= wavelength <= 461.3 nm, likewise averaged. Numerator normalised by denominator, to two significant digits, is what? 0.98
